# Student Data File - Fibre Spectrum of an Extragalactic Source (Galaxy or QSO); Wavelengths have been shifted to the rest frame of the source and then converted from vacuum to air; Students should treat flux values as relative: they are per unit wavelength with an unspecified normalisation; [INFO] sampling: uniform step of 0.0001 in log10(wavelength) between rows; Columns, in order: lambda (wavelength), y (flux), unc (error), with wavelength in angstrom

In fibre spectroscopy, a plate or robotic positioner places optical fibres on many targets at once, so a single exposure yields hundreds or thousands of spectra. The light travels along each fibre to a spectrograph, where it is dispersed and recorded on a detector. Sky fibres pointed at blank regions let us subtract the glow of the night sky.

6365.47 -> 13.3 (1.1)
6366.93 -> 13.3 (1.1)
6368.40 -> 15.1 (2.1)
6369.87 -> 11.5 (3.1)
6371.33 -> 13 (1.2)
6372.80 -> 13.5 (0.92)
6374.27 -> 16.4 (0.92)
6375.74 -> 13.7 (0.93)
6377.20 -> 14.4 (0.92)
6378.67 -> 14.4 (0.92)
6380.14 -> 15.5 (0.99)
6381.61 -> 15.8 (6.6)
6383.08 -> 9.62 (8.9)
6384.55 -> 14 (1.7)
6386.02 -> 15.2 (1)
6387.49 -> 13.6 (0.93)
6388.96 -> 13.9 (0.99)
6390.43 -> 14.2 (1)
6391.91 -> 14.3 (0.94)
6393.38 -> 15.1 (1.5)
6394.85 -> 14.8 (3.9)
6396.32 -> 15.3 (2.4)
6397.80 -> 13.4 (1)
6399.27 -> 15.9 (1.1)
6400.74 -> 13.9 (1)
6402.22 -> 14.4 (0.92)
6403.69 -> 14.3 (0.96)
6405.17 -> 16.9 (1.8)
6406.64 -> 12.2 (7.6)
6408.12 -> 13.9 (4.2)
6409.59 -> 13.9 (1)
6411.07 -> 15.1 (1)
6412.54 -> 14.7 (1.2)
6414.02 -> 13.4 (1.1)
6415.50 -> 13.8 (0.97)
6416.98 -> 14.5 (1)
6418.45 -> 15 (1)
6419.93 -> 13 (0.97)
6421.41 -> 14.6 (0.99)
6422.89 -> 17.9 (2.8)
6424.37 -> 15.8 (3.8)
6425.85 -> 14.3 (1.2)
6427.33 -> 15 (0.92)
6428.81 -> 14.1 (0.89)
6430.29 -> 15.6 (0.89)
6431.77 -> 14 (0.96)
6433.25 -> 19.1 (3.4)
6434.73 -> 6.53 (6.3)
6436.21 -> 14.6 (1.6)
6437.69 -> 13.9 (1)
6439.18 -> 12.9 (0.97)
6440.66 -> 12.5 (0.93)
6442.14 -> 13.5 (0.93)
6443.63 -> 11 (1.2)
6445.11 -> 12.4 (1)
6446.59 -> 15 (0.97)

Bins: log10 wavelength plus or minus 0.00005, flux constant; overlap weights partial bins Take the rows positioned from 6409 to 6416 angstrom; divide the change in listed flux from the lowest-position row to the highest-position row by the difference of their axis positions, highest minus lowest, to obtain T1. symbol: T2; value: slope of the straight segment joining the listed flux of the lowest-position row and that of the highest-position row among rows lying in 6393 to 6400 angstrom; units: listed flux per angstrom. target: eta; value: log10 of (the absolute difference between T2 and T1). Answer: -0.82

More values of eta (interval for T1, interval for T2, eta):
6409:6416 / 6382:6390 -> -0.13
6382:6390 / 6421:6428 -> -0.18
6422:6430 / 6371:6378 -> -0.06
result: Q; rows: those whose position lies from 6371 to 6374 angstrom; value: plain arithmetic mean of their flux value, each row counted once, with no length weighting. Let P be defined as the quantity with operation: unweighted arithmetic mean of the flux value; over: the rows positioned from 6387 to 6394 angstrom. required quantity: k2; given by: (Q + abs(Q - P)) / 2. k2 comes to 7.1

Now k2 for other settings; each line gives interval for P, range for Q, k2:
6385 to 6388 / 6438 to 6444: 7.2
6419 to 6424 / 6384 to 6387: 7.6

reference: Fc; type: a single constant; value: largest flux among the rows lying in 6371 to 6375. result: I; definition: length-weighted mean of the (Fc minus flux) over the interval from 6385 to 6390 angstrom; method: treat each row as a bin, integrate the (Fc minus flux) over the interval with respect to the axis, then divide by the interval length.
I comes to 2.2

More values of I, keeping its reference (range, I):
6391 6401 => 1.7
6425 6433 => 1.5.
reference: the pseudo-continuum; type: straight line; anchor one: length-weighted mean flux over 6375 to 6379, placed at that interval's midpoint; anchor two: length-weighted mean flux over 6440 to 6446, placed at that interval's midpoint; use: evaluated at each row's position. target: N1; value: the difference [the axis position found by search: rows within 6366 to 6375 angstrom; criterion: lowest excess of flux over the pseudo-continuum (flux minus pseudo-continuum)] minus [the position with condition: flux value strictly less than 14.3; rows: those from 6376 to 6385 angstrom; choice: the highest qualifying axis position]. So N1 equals -14.7 angstrom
